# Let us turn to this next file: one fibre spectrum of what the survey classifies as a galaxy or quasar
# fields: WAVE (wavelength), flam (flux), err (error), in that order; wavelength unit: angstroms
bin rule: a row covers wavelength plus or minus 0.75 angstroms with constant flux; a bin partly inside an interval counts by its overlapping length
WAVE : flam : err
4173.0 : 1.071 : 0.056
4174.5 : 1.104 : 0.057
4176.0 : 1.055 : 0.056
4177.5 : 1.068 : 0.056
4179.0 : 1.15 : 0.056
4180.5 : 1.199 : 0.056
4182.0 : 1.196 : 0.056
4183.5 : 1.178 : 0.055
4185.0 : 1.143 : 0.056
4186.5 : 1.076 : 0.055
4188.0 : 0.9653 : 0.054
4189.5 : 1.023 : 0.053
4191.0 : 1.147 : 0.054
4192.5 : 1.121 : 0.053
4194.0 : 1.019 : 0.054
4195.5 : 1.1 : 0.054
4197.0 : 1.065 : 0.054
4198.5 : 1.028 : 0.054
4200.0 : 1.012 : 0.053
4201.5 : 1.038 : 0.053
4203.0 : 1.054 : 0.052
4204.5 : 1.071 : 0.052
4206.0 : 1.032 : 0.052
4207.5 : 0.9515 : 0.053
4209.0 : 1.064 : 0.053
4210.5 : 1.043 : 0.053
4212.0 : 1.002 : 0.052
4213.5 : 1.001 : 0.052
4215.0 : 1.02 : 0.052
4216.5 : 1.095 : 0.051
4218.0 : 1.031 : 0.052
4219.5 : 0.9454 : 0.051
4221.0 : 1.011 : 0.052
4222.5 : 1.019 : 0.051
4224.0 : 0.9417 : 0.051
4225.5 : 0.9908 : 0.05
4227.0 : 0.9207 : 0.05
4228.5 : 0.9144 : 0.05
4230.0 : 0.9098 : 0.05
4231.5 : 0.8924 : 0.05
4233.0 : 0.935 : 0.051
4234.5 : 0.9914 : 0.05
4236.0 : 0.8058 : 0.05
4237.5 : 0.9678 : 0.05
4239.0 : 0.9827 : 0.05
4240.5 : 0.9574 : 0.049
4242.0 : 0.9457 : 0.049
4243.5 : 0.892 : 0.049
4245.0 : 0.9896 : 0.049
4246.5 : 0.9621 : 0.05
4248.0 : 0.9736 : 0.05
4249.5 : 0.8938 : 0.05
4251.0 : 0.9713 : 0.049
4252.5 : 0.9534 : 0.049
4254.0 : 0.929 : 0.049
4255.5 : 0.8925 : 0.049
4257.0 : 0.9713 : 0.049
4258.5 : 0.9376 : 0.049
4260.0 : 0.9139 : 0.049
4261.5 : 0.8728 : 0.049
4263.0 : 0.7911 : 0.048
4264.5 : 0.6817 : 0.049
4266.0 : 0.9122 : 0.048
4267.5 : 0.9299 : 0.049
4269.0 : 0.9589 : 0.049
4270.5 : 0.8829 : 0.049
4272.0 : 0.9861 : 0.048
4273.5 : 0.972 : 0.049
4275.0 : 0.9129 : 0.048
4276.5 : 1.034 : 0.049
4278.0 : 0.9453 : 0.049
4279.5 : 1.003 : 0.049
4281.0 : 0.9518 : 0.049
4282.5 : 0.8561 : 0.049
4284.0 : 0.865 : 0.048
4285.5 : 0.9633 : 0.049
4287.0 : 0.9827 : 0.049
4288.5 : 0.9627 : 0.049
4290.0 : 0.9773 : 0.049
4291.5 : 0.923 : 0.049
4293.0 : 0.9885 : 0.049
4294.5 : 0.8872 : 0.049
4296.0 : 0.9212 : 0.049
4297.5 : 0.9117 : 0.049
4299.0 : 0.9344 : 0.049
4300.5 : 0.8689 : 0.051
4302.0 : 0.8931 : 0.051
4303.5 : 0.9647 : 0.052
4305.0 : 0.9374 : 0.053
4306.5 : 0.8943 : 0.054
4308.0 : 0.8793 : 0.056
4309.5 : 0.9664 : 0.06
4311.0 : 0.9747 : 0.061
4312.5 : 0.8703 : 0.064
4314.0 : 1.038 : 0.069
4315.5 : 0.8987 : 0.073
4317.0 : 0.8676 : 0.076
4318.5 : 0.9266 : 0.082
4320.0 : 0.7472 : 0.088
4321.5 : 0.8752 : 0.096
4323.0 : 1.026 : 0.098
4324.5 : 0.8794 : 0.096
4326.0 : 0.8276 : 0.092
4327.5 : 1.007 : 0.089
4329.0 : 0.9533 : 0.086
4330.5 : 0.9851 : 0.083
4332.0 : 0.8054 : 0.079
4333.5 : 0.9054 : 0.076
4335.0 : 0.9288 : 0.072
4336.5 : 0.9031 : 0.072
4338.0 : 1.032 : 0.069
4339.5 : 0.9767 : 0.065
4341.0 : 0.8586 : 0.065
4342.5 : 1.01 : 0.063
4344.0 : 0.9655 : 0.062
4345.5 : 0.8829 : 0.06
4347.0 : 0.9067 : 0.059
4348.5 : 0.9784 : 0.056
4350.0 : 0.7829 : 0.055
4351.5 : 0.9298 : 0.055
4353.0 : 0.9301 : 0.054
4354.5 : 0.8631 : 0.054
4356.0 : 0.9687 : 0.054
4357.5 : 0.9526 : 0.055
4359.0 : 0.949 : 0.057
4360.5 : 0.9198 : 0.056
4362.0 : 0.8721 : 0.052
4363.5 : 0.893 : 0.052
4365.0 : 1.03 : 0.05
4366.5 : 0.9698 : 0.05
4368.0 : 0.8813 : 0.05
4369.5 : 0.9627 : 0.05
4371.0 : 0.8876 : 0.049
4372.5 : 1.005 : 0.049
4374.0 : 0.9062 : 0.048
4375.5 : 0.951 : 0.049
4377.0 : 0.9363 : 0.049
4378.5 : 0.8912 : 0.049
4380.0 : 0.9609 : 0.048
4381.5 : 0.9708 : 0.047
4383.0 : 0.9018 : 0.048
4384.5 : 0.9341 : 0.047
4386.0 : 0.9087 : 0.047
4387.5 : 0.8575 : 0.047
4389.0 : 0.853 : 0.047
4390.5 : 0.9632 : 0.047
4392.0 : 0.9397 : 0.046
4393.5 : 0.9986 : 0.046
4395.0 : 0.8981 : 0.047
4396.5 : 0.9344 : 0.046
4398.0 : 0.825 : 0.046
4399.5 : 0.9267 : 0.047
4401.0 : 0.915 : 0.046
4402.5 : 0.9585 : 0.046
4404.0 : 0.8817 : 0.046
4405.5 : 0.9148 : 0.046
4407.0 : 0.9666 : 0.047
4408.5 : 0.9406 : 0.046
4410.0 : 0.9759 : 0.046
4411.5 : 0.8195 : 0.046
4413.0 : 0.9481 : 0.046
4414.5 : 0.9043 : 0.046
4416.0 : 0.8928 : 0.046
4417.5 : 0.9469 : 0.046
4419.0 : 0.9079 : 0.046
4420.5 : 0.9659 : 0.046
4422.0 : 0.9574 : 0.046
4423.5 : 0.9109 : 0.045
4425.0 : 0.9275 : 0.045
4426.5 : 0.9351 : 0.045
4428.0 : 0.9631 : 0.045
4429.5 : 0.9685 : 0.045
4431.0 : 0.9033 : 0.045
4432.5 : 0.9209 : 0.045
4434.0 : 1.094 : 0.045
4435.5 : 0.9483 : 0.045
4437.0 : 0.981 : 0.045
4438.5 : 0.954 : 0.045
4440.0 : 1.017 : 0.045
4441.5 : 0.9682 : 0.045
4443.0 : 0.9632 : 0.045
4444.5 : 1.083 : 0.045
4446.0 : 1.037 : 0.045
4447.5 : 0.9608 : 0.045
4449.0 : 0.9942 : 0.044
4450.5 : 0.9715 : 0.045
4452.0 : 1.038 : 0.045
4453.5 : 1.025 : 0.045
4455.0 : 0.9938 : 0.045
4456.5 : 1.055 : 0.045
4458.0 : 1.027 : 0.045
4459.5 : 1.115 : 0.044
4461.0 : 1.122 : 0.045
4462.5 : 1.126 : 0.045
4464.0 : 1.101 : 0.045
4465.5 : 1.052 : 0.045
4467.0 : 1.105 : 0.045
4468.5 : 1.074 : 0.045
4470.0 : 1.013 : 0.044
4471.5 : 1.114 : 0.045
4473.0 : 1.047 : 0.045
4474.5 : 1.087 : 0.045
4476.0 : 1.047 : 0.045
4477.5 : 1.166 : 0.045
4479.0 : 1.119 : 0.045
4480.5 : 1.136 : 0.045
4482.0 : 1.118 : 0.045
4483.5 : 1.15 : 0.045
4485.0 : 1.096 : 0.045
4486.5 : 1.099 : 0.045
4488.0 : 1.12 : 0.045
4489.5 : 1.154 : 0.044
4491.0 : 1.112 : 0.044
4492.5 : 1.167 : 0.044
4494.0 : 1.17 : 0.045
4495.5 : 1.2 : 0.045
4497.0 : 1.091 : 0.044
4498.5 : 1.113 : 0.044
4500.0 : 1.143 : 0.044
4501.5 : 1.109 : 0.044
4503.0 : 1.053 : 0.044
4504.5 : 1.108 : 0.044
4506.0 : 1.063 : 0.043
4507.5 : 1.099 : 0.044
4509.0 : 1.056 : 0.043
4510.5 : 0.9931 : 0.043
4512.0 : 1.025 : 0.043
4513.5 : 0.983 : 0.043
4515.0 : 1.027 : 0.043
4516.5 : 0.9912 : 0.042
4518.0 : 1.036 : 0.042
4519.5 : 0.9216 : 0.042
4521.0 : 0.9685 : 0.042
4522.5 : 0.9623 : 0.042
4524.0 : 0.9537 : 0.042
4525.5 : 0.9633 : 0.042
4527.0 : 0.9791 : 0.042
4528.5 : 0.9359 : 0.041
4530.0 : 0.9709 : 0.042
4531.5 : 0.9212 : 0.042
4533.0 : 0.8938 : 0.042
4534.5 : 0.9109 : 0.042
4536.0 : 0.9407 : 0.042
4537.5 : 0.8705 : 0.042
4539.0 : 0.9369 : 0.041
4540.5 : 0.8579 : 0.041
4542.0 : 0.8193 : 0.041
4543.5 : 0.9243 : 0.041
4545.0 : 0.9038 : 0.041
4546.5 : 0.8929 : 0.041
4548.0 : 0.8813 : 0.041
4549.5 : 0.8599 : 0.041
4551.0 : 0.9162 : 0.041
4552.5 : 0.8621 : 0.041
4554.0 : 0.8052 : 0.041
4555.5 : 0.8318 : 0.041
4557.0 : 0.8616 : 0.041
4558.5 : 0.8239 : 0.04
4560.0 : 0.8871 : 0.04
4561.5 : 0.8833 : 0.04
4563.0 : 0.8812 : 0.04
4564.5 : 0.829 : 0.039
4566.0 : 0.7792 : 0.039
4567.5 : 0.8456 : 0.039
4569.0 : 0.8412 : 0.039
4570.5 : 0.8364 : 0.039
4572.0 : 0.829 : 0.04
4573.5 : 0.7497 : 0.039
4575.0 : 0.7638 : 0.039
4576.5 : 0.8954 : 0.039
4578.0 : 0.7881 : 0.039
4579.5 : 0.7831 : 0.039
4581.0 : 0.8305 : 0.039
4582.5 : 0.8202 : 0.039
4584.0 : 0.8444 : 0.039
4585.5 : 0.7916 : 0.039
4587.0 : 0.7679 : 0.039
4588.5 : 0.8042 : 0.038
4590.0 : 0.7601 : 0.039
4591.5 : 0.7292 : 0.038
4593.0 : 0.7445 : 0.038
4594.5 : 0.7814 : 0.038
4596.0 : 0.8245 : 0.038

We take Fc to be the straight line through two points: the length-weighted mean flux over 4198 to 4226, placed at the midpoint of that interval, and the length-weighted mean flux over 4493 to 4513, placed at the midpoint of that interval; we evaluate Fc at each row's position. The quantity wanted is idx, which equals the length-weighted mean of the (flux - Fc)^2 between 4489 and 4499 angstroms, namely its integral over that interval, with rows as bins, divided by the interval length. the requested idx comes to 0.004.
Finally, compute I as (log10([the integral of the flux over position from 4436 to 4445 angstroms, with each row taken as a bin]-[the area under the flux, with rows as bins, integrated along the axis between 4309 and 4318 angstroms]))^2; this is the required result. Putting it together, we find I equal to 0.09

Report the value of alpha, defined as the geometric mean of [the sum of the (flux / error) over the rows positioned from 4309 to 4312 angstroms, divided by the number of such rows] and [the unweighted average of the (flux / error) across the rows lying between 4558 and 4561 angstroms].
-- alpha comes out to 18.5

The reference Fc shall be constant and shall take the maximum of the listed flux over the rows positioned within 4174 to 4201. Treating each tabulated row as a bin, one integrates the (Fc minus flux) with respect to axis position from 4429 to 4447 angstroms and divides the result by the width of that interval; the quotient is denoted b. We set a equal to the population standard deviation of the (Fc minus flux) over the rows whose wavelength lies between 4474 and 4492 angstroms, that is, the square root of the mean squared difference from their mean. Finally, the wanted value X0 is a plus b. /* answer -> 0.24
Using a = 0.031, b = 0.21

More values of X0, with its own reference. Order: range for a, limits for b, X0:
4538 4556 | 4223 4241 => 0.30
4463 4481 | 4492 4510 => 0.13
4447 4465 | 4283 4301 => 0.32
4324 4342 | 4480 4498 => 0.13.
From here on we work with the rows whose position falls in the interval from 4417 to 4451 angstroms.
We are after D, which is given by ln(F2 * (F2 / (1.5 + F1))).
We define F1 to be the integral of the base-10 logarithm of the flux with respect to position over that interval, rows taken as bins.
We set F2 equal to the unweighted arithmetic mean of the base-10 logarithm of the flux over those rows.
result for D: -8.5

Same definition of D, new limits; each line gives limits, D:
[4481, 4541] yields -9.7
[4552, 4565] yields -4.8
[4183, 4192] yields -7.3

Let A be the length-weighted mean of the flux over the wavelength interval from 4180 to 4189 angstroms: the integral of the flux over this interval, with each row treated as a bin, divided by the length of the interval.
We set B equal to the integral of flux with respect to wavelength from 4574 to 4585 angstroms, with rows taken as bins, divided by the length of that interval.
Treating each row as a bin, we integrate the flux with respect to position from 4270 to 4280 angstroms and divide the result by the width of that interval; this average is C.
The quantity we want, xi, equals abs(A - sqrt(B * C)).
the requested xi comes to 0.23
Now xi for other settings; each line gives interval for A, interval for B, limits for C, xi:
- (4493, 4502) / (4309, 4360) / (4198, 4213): 0.16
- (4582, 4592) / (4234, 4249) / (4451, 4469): 0.22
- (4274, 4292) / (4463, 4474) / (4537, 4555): 0.02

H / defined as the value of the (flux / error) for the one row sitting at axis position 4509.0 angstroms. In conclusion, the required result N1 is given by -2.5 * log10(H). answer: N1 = -3.48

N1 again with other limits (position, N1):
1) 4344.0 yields -2.98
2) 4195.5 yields -3.27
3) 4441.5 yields -3.33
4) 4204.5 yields -3.28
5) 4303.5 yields -3.17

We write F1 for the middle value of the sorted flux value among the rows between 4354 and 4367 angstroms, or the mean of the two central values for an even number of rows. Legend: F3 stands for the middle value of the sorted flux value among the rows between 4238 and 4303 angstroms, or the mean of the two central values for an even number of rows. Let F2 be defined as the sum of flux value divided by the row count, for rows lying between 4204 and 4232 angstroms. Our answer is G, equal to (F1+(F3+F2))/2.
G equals 1.440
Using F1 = 0.95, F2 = 0.992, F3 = 0.94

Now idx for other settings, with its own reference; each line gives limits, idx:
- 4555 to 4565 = 0.063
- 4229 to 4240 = 0.013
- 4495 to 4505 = 0.002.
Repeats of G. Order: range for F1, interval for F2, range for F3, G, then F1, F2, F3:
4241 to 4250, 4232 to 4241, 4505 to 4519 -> 1.460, 0.95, 0.940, 1.03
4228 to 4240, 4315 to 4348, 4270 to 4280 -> 1.407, 0.92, 0.917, 0.97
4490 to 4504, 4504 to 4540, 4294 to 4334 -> 1.499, 1.11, 0.980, 0.91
